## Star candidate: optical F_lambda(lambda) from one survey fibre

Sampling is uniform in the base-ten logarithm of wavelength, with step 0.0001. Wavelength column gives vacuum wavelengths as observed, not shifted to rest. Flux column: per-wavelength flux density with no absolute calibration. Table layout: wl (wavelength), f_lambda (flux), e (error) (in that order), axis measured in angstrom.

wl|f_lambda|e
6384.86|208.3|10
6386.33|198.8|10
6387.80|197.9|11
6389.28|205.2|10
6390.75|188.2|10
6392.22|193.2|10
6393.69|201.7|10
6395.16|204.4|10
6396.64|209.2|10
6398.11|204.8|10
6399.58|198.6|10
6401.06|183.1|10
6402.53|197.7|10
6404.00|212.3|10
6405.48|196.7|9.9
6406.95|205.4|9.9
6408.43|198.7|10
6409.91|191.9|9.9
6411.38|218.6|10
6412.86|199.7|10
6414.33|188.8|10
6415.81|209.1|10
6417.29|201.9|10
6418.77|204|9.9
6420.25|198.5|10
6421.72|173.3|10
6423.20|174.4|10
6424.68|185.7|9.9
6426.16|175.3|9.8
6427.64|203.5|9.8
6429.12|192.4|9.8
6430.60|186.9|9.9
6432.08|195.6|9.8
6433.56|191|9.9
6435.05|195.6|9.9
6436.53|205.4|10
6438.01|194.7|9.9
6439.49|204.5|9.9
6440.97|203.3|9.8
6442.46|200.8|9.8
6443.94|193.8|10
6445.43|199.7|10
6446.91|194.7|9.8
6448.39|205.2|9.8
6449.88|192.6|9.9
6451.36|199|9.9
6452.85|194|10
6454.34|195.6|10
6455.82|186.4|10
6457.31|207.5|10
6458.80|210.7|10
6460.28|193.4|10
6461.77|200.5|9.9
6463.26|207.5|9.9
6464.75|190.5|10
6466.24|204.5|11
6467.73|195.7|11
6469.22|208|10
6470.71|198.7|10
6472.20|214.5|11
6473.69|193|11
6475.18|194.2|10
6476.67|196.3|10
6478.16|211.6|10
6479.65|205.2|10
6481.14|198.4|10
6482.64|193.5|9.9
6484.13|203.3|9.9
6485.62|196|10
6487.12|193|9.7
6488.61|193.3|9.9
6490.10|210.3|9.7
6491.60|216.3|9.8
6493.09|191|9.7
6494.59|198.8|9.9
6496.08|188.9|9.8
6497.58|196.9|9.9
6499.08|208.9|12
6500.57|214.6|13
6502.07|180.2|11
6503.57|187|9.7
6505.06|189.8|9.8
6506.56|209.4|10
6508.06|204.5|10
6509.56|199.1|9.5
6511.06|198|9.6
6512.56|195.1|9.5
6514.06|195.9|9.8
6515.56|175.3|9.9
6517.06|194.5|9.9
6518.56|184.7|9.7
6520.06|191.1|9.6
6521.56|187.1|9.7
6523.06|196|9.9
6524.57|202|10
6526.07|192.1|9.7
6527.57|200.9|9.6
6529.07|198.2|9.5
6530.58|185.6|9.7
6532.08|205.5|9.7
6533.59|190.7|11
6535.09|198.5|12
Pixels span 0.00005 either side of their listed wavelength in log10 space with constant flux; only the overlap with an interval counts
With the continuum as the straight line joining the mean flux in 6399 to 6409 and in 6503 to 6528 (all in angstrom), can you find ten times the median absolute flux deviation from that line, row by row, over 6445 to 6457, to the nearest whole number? 27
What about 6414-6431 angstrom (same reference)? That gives 102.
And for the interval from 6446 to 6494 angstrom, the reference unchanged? 41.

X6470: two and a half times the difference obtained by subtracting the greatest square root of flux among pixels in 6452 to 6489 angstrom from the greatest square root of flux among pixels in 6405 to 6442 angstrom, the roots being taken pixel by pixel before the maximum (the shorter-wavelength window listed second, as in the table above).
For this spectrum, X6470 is 0.3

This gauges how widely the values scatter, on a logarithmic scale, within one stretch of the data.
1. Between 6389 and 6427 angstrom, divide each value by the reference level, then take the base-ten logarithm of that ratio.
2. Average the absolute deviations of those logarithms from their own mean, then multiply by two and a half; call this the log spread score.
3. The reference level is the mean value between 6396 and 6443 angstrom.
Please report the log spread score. 0.051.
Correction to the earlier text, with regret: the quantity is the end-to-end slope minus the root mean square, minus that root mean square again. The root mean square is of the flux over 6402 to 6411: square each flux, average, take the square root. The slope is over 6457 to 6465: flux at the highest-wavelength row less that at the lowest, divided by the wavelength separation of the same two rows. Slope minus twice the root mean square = -403.4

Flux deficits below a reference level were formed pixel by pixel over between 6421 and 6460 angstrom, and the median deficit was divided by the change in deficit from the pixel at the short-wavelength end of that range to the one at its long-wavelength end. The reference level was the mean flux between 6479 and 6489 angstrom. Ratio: -0.06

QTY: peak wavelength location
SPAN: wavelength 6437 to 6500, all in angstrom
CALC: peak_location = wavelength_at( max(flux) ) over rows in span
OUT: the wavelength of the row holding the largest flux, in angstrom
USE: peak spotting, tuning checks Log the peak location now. 6491.60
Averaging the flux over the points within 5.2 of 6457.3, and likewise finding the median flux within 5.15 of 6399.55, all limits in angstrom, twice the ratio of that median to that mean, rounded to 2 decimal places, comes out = 2.06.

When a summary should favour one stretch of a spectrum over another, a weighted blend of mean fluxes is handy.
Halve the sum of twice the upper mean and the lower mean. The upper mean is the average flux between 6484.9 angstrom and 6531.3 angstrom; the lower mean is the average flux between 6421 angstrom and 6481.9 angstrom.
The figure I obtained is 294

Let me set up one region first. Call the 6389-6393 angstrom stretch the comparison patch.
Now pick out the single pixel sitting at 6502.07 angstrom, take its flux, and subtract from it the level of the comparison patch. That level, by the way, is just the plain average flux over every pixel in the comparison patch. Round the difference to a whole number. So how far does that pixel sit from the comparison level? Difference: -15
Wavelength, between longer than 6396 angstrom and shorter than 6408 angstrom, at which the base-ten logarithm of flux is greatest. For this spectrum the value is 6404.00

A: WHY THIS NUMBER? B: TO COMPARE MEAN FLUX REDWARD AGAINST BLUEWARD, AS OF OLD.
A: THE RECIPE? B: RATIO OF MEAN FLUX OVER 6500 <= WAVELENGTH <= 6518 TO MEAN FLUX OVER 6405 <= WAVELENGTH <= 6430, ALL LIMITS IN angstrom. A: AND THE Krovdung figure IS 1.00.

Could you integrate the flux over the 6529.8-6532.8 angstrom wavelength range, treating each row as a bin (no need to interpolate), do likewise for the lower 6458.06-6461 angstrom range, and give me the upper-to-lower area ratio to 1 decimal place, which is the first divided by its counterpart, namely 1.0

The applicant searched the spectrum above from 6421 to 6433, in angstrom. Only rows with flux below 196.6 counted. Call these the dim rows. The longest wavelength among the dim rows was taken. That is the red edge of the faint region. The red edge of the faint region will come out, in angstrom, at 6432.08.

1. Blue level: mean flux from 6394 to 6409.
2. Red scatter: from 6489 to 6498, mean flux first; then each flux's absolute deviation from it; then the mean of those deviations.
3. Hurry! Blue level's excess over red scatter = 192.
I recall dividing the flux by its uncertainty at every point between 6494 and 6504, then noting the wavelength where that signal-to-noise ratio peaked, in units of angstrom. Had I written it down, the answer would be 6494.59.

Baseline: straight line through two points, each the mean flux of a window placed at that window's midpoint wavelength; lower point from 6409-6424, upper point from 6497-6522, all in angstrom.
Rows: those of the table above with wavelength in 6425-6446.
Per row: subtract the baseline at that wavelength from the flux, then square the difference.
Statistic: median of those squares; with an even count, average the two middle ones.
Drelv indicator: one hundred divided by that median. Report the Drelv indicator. 4.1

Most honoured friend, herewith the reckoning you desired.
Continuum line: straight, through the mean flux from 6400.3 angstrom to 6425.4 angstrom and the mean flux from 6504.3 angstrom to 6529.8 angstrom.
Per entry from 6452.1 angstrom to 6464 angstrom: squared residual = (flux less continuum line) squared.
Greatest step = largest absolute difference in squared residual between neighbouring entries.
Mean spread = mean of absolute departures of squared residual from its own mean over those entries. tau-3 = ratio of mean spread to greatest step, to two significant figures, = 0.32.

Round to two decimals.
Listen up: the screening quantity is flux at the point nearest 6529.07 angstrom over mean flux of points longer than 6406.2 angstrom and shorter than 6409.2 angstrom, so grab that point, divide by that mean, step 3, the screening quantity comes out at 0.98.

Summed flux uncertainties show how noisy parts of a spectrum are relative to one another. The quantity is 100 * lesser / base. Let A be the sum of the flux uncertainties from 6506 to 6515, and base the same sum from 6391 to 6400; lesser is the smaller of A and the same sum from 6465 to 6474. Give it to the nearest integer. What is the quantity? 97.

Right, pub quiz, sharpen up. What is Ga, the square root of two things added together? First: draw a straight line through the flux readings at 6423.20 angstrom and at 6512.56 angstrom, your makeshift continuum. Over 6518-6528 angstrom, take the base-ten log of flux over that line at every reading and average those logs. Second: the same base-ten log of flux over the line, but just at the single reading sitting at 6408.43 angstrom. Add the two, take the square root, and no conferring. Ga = 0.24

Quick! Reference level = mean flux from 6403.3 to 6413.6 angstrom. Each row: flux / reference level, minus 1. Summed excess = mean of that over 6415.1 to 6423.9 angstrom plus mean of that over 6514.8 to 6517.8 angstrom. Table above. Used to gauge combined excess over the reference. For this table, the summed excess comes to -0.14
